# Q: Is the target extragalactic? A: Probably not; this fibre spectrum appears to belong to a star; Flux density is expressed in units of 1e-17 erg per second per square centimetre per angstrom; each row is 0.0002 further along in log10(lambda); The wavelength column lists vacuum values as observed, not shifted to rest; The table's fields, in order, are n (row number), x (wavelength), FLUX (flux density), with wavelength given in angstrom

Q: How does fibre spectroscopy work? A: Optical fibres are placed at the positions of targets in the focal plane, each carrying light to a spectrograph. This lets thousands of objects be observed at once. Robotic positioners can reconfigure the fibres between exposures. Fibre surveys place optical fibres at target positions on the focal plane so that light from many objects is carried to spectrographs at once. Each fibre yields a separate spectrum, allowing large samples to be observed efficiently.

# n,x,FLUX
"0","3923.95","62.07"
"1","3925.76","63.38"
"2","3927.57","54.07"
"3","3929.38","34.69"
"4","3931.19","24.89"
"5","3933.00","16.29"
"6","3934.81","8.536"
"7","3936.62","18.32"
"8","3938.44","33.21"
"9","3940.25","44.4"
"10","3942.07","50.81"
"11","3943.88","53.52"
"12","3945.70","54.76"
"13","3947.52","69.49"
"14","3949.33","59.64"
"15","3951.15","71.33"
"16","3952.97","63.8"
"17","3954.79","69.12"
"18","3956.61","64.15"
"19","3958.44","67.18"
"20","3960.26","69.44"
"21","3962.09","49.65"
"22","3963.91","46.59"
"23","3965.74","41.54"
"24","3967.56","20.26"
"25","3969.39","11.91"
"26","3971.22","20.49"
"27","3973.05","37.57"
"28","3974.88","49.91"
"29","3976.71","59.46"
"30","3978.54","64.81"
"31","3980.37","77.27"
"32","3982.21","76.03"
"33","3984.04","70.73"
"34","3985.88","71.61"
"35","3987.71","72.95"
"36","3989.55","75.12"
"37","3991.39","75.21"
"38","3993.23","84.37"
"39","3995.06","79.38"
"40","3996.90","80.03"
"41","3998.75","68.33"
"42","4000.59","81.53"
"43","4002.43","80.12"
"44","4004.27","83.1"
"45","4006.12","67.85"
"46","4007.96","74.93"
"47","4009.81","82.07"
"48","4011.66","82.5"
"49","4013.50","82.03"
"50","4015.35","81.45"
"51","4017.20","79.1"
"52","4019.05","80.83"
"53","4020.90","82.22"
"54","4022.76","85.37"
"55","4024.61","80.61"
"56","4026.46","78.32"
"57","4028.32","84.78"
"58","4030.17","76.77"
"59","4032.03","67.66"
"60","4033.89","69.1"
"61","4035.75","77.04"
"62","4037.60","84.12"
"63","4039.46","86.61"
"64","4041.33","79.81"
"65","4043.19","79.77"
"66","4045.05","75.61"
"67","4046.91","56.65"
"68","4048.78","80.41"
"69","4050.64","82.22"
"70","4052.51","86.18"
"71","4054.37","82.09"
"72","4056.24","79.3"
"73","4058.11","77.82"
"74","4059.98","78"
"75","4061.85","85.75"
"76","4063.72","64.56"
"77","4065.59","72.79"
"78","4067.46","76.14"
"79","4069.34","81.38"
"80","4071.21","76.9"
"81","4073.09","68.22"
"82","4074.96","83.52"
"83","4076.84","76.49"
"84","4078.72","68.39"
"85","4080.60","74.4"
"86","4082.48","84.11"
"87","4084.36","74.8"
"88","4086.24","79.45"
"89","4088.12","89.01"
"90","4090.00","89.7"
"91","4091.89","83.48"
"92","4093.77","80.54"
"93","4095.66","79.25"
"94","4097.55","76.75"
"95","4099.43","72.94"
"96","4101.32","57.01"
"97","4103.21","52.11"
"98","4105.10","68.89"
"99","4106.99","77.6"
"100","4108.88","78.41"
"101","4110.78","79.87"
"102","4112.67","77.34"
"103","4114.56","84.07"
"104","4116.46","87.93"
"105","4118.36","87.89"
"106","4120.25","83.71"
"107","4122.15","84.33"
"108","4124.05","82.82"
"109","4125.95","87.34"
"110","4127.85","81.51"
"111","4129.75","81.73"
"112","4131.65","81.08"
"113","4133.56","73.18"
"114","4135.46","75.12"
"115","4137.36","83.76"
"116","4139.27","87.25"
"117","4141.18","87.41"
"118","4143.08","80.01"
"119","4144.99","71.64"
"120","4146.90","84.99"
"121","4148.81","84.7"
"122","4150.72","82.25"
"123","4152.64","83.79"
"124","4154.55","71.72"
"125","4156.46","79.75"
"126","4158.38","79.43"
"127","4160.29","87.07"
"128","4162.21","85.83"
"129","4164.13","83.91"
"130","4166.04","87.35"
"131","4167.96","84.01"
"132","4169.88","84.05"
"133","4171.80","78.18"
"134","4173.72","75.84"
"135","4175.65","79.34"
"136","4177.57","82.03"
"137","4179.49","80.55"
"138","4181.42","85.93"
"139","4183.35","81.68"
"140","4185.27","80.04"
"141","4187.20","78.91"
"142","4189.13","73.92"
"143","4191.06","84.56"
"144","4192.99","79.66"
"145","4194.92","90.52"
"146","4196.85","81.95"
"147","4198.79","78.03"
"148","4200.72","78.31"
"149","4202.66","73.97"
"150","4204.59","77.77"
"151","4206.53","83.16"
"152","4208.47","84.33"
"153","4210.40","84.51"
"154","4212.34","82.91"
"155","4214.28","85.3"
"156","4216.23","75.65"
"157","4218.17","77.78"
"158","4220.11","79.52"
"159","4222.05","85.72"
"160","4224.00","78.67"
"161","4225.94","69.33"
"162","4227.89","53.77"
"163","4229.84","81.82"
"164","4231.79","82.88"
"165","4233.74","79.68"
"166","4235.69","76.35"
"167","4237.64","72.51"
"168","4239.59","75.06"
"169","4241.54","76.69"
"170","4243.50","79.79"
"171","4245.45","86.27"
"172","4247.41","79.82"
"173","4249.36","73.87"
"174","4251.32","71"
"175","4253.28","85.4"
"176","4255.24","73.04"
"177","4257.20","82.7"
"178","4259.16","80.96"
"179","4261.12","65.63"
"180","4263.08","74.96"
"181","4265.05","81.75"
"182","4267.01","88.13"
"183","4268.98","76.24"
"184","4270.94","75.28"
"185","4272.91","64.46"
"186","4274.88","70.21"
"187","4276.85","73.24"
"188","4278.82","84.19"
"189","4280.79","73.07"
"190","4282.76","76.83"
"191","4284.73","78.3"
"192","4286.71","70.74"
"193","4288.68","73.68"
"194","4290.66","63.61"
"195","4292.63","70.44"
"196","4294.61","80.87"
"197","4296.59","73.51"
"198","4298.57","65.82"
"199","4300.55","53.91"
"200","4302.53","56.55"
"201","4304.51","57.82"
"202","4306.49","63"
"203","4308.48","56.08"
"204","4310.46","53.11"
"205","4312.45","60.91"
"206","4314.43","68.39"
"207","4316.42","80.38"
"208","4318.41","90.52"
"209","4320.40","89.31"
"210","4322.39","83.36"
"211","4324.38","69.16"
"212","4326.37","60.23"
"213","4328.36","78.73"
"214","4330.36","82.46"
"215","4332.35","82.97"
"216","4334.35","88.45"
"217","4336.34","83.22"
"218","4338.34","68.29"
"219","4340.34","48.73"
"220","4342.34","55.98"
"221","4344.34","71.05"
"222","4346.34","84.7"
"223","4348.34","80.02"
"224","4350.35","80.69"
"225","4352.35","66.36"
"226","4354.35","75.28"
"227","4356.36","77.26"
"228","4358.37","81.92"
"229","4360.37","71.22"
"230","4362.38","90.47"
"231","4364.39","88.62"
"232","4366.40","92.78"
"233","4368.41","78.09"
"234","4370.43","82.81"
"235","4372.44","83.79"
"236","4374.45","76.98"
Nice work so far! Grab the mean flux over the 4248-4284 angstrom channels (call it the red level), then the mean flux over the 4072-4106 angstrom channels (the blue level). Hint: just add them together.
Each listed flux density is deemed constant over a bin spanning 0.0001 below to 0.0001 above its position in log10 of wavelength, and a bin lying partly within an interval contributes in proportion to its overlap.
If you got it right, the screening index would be 152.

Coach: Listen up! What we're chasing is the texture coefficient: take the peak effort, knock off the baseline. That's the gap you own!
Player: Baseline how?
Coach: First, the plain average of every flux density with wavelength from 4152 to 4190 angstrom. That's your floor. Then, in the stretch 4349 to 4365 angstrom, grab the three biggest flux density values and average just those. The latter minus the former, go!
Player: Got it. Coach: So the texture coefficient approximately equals 5.8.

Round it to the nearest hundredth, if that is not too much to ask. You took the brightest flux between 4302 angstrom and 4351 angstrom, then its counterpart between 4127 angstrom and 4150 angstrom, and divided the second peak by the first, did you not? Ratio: 0.97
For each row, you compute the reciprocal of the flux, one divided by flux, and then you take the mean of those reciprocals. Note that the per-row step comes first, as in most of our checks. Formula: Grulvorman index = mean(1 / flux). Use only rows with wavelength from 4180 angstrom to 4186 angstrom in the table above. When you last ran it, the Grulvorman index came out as 0.0121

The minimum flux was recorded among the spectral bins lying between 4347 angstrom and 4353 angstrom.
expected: 66.36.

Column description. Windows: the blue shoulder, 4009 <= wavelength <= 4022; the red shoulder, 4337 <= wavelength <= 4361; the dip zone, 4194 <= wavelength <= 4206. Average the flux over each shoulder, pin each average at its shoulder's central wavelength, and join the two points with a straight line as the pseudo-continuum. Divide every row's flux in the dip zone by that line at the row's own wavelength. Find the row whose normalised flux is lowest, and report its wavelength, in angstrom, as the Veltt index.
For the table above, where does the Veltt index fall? 4202.66 angstrom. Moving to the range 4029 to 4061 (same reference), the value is 4046.91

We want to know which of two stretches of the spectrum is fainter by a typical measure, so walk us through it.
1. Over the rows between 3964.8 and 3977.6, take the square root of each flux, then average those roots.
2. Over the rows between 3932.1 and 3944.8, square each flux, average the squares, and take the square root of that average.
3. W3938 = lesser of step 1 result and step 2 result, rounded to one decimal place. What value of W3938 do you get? 5.7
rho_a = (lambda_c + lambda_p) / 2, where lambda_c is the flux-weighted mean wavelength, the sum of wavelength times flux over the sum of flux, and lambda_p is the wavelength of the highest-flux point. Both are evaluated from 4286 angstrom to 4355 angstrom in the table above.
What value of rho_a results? 4319.8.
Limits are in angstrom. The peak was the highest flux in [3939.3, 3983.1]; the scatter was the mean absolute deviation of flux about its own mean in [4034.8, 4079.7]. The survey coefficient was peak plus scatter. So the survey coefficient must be 82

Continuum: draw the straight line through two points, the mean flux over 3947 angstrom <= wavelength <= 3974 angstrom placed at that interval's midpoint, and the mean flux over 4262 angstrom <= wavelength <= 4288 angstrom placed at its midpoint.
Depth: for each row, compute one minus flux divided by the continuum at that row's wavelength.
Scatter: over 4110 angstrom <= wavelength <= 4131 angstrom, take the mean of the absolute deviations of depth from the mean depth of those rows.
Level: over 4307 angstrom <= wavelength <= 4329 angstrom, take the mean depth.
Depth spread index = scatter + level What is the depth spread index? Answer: 0.14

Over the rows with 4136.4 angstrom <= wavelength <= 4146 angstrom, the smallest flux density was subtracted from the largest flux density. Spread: 16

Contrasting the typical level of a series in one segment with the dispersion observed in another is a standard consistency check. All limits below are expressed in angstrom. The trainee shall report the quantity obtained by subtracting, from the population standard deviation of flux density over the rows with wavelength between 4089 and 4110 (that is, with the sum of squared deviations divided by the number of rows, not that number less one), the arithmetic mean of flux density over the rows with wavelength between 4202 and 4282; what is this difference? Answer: -66.9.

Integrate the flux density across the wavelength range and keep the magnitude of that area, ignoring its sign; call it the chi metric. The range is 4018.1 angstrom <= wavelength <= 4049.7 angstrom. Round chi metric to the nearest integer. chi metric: 2463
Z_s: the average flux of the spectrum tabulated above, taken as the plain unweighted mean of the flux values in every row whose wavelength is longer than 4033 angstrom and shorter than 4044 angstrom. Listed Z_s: 79.4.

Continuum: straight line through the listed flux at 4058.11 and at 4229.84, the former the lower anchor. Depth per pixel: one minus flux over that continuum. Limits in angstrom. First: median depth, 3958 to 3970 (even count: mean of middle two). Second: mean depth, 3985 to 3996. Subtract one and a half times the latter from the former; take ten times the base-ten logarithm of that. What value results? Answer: -4.1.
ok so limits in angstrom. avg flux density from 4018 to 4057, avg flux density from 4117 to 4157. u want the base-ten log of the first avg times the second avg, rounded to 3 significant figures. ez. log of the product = 3.81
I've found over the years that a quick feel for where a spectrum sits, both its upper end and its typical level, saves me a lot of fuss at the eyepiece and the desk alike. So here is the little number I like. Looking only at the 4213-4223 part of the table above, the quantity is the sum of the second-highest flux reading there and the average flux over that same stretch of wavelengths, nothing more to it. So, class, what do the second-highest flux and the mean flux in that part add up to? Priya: 166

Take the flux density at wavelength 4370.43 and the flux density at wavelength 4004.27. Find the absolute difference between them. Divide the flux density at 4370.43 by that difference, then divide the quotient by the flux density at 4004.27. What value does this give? 3.4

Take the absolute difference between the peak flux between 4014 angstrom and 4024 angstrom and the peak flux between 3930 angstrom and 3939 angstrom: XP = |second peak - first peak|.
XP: 52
